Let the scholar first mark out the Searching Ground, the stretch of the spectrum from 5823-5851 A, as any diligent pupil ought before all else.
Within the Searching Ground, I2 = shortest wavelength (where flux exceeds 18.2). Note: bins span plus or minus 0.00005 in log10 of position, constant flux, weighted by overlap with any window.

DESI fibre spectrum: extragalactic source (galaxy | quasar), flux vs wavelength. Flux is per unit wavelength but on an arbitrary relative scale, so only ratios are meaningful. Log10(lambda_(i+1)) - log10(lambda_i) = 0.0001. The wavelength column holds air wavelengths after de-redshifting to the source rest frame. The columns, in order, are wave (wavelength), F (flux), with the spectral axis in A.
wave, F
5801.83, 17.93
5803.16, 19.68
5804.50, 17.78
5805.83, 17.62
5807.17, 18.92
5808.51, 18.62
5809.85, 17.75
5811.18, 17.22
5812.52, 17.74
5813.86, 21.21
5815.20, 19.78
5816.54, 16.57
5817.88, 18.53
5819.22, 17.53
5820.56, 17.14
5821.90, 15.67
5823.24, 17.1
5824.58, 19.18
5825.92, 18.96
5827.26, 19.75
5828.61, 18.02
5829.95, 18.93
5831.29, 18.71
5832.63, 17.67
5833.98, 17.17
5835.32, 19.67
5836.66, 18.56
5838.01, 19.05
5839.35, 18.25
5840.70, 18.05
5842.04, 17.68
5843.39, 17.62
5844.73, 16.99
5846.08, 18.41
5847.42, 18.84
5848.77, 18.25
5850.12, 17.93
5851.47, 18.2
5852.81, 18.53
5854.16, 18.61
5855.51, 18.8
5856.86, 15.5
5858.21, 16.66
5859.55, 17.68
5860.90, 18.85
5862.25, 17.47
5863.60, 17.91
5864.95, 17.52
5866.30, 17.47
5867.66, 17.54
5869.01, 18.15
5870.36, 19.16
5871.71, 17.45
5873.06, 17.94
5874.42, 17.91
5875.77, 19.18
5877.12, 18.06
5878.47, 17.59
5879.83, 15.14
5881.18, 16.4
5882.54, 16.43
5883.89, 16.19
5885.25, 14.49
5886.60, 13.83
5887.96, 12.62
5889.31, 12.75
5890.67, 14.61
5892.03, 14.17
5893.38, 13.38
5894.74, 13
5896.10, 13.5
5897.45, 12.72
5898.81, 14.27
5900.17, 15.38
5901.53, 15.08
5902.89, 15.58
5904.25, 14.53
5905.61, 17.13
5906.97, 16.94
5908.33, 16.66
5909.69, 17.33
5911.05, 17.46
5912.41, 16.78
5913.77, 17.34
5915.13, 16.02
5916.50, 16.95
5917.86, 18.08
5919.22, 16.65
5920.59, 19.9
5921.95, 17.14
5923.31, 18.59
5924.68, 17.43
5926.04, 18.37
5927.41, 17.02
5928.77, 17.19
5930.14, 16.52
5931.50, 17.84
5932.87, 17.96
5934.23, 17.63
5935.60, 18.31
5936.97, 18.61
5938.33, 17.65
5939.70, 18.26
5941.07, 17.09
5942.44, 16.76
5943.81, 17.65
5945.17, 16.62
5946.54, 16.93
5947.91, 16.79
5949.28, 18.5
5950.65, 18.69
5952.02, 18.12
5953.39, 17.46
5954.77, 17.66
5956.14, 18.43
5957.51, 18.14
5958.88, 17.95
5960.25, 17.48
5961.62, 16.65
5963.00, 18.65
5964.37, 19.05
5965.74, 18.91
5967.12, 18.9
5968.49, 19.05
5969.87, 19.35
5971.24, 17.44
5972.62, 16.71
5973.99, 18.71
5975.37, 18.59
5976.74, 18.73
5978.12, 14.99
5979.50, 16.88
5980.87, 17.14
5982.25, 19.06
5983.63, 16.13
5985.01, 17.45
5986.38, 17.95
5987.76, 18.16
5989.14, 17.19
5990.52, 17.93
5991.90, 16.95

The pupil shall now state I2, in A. 5824.58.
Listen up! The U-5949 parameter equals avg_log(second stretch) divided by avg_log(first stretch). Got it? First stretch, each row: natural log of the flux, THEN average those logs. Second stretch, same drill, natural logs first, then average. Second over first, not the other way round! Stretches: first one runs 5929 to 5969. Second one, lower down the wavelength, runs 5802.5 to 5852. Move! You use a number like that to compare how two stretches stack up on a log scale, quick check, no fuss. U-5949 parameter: 1.01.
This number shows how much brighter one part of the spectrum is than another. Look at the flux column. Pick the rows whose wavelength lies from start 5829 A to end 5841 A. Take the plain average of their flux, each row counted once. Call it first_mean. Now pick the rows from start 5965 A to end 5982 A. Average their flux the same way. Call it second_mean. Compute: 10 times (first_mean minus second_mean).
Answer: 5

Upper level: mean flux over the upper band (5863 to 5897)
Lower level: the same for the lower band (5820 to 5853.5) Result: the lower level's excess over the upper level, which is 2.1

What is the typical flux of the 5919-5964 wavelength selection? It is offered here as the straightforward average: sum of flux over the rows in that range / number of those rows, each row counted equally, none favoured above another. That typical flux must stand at 17.7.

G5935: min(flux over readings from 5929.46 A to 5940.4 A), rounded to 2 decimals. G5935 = 16.52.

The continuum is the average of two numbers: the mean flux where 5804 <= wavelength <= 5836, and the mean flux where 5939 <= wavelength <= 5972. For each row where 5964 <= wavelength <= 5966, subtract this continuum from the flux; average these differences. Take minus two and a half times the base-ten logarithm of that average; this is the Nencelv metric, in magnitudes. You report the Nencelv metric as 0.1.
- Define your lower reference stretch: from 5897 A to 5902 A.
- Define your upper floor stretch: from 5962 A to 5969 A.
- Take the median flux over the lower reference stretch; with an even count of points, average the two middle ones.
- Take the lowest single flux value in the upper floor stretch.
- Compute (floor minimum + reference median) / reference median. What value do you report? 2.27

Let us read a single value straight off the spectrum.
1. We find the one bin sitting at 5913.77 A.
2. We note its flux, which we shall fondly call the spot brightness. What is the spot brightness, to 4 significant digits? 17.34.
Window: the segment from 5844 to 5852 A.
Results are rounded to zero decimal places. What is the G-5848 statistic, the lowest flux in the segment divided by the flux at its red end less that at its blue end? 14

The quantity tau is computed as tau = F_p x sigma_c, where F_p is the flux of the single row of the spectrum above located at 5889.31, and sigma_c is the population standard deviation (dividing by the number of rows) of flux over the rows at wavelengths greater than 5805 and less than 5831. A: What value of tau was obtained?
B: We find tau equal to 16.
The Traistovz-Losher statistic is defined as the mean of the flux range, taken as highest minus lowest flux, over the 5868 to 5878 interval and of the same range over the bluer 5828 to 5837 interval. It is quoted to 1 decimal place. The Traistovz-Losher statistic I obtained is 2.1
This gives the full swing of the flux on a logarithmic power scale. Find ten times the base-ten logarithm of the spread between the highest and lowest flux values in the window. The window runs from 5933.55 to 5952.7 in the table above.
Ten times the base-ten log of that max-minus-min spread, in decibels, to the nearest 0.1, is 3.2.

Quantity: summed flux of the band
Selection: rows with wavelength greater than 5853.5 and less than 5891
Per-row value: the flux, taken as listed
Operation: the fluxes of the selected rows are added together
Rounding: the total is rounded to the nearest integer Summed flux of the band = 472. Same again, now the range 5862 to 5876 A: 198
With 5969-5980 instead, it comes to 141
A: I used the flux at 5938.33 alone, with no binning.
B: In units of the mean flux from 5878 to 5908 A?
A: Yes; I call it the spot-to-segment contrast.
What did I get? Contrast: 1.19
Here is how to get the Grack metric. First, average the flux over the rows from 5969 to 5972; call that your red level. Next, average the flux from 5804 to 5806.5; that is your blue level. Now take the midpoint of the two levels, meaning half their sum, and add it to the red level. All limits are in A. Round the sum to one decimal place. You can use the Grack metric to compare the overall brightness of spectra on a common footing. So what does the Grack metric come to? 36.4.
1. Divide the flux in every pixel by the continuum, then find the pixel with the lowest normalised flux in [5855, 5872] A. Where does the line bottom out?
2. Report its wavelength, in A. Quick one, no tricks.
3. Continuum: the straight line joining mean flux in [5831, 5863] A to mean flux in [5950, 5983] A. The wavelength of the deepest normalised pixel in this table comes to 5856.86 A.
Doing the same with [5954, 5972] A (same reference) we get 5961.62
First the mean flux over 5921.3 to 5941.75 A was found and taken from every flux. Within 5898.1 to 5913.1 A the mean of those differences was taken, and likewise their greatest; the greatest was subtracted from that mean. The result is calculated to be -1.4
